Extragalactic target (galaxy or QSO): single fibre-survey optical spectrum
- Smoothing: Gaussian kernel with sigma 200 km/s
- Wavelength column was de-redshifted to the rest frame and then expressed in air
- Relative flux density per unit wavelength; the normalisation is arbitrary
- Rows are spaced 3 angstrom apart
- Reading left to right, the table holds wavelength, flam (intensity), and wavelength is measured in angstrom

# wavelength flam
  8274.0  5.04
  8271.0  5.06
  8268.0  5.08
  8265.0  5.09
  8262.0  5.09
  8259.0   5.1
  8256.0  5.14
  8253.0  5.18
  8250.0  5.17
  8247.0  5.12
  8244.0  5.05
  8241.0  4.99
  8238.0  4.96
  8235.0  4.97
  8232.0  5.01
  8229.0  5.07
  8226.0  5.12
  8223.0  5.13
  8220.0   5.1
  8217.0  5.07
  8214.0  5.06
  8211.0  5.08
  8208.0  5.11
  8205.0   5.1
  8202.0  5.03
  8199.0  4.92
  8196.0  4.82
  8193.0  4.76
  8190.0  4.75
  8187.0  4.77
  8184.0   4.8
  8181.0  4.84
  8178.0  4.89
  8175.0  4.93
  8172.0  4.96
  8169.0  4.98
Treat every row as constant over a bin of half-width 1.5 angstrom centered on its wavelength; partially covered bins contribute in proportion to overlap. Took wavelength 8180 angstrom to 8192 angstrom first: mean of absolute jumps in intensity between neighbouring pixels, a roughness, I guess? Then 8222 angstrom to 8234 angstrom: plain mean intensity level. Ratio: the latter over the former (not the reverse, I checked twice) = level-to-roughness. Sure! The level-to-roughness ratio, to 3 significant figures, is 169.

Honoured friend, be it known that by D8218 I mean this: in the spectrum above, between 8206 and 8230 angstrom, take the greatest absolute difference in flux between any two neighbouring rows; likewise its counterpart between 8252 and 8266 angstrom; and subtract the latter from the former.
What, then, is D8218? 0.010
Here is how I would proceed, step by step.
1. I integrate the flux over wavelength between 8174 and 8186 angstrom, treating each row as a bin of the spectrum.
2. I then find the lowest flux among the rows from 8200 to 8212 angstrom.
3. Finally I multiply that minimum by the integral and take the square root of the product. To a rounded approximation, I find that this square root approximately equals 17.1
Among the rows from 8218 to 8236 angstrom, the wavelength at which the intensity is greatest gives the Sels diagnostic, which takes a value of 8223.0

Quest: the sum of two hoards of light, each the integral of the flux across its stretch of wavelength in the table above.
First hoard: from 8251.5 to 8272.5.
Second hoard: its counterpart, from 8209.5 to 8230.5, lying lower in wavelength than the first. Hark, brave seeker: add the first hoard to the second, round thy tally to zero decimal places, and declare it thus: 214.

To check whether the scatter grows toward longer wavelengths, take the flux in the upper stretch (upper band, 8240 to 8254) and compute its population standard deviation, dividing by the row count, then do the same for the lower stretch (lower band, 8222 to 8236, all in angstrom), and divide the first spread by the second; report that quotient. 1.17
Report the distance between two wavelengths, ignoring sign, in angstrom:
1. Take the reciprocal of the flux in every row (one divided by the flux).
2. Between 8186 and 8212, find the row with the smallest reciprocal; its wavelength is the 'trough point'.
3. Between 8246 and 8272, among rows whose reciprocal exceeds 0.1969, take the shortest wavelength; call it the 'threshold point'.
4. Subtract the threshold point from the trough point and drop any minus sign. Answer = 63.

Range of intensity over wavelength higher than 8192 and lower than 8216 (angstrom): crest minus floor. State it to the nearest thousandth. 0.350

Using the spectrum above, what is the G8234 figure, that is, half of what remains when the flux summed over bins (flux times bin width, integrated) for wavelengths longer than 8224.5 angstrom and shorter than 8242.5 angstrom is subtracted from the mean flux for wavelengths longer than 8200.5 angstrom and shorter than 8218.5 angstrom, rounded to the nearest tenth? -42.6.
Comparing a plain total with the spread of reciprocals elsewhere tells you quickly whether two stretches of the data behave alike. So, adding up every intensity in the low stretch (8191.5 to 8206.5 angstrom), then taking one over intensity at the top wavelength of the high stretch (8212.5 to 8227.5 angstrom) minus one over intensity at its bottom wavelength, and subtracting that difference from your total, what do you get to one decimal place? 24.6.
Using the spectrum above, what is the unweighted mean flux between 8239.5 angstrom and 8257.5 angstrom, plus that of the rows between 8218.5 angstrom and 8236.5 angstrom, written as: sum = 10.2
